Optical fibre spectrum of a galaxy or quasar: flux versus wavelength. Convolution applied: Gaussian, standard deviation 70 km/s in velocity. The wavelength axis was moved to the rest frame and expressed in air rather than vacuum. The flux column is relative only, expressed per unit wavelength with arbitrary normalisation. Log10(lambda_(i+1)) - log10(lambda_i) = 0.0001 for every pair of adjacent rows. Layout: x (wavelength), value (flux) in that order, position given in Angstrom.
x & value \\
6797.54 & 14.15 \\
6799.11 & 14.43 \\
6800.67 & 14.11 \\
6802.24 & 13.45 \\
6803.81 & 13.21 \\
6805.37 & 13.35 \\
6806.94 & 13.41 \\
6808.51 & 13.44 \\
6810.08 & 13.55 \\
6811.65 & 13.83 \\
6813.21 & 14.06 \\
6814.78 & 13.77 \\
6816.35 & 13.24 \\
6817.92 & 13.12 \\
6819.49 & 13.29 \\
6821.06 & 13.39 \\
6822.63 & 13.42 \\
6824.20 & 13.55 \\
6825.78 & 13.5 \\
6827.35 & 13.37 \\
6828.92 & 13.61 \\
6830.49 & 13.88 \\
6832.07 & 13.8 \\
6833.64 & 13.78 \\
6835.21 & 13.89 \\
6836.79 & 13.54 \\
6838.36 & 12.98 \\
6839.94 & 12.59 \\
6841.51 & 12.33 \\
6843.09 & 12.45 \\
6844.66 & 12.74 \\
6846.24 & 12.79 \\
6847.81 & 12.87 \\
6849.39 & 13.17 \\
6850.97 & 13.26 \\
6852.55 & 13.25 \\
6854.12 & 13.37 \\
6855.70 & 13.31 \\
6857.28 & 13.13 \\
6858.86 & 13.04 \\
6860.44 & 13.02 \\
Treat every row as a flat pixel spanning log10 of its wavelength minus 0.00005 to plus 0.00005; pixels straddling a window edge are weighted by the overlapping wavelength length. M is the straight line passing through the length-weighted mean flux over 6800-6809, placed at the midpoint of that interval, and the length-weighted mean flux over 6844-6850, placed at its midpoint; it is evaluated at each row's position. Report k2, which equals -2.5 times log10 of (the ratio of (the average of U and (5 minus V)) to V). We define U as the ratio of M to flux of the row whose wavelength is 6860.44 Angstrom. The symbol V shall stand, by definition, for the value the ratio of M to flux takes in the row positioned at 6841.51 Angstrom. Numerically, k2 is -0.92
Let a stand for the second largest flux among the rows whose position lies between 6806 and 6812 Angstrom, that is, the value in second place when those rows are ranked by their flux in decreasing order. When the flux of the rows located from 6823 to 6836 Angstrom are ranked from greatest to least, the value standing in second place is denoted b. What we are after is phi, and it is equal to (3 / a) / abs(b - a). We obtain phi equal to 0.7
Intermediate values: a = 13.55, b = 13.88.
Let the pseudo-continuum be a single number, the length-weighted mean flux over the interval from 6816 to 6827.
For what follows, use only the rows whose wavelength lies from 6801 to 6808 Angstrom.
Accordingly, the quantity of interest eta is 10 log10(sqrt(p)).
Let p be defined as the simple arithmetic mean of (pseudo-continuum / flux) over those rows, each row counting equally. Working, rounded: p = 1.00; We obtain 0.001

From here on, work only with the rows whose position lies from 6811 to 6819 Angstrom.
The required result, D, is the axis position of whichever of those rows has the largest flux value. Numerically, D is 6813.21 Angstrom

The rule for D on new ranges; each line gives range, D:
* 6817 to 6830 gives 6828.92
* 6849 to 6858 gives 6854.12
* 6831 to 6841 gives 6835.21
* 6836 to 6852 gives 6836.79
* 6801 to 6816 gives 6813.21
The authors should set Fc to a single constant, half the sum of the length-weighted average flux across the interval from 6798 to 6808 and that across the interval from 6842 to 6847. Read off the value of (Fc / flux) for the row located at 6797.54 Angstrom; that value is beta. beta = 0.929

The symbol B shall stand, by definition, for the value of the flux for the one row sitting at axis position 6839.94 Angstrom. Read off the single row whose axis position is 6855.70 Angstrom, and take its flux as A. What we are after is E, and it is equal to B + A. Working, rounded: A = 13.31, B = 12.59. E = 25.9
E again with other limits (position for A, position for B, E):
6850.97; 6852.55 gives 26.5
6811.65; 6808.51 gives 27.3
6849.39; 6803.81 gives 26.4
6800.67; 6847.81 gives 27.0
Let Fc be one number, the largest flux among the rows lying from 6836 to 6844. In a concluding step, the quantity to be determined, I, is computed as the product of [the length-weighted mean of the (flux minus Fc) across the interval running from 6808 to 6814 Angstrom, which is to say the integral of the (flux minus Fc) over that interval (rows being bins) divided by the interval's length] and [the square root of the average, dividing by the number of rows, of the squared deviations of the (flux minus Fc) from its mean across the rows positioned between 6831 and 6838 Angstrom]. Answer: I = 0.02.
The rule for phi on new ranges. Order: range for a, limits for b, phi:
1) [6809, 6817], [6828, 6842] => 4.3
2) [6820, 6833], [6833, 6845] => 10.9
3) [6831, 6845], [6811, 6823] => 7.2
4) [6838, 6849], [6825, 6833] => 0.3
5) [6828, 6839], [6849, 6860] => 0.4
